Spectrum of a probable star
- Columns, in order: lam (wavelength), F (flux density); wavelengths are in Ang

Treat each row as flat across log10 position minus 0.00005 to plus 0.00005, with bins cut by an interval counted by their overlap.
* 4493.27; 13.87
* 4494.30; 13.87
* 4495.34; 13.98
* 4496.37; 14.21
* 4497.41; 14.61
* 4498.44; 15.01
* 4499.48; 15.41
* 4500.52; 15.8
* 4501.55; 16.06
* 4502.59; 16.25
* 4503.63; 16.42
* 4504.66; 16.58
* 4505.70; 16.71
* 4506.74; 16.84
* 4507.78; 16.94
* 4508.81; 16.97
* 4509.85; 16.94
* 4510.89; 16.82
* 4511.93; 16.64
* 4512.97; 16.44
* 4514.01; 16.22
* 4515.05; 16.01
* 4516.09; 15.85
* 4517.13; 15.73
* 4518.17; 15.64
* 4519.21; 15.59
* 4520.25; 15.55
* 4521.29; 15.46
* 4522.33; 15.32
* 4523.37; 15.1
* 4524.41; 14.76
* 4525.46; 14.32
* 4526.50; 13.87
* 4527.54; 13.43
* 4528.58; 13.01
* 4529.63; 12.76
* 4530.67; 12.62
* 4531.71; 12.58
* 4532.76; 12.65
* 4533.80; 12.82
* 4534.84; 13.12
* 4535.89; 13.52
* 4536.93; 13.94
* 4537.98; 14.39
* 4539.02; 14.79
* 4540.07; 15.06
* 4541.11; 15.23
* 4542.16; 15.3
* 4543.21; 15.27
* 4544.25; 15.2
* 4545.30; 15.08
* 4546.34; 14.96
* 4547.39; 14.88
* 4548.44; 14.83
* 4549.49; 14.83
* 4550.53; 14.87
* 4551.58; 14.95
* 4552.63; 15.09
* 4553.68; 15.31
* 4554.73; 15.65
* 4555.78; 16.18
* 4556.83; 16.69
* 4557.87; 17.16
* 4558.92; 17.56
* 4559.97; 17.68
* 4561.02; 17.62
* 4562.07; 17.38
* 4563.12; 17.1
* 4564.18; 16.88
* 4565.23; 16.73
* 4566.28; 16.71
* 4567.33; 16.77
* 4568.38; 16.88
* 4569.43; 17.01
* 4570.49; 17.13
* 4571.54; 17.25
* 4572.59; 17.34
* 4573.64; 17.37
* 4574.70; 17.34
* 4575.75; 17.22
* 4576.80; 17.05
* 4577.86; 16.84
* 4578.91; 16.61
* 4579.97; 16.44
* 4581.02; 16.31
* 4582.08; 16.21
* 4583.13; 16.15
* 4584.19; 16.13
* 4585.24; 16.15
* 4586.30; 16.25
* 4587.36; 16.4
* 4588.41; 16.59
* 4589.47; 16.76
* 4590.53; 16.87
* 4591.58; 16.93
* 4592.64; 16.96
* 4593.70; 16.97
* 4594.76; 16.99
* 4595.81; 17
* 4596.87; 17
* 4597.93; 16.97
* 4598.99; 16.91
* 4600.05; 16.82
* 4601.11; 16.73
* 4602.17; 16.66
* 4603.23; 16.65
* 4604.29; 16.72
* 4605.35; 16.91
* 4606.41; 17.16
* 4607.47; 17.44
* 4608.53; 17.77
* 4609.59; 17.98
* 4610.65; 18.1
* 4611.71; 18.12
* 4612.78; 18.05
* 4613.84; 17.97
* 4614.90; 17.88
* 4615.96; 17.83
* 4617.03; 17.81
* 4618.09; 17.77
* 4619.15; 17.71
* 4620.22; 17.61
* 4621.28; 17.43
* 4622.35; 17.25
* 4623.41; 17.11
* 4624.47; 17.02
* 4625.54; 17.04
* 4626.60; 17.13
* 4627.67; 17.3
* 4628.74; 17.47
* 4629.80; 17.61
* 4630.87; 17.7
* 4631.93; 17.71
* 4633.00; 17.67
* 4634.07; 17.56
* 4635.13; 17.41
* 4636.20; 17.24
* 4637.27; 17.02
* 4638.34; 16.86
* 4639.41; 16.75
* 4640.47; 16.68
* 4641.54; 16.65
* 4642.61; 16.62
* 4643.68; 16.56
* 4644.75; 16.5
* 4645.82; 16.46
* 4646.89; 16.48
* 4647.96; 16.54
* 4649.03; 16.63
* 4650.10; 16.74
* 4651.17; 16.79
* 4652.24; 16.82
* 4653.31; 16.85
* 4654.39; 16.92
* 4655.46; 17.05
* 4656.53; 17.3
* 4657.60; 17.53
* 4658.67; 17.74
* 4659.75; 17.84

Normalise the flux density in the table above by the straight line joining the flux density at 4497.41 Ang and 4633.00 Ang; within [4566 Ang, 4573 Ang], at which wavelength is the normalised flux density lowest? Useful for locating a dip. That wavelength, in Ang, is 4566.28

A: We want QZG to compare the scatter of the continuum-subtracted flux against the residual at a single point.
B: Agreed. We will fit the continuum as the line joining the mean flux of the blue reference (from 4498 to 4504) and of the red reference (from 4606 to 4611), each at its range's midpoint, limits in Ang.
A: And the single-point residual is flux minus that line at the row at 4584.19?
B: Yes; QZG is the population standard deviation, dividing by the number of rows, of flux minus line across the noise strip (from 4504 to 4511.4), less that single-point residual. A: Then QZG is 1.25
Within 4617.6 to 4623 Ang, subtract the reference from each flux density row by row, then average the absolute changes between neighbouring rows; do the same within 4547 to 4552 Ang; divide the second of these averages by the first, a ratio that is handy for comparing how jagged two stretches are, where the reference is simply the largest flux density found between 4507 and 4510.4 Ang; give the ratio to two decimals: 0.33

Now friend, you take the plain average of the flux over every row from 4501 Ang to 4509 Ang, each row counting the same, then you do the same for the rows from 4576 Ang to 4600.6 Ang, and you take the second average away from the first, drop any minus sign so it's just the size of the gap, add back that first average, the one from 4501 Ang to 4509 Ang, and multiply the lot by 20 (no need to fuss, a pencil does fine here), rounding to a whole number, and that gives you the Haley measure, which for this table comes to 333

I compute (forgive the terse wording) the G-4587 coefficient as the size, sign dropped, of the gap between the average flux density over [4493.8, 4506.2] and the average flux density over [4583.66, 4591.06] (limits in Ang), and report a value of 1.0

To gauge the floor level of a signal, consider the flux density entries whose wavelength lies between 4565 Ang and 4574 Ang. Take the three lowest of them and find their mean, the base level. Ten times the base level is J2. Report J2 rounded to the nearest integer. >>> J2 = 167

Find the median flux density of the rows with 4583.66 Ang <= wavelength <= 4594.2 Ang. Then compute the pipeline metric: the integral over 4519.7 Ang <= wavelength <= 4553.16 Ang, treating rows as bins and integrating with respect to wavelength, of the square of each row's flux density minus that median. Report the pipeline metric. 210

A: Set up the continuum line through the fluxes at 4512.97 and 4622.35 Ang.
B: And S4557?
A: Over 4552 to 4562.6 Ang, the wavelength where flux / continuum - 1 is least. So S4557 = 4552.63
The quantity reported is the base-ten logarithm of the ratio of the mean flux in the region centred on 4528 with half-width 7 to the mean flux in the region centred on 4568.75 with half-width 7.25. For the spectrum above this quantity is -0.10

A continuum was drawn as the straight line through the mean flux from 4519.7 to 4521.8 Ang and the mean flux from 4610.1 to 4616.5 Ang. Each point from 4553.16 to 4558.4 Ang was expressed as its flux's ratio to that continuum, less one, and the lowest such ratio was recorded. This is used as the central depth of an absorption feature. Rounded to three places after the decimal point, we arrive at -0.066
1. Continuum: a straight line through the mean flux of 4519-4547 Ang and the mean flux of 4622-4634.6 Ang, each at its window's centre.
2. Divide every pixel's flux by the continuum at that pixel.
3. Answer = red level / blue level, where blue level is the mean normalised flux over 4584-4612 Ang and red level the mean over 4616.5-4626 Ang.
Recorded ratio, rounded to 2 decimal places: 0.98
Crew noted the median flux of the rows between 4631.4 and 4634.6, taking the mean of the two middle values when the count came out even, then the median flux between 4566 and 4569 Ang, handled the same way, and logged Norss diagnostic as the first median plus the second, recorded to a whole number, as 34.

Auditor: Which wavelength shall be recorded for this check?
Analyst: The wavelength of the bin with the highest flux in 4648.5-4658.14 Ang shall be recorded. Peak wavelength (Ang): 4657.60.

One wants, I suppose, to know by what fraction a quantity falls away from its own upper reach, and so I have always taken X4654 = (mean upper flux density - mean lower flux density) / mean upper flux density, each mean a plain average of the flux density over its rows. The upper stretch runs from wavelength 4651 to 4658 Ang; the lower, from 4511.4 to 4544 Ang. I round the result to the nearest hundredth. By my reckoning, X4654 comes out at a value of 0.14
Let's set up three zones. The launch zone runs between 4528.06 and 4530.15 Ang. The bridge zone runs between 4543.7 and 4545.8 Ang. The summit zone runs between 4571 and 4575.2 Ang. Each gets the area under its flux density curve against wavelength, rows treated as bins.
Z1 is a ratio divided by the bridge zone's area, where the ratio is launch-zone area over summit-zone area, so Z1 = 0.012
